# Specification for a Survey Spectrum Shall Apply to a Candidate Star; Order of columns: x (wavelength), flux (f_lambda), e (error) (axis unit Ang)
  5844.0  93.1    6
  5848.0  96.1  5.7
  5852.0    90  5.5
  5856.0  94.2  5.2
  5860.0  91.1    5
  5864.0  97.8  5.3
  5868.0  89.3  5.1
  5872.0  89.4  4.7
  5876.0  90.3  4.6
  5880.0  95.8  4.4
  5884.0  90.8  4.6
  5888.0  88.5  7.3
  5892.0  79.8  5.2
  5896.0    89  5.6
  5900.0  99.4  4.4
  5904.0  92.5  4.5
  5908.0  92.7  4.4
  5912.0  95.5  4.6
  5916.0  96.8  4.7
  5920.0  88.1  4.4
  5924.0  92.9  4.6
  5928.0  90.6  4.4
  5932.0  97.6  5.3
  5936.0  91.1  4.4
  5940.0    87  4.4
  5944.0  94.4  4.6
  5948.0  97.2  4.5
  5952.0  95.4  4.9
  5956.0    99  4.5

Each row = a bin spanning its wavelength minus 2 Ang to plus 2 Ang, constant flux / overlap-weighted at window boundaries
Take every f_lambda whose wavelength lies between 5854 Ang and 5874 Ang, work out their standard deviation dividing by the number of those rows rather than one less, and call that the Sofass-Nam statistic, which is 3.2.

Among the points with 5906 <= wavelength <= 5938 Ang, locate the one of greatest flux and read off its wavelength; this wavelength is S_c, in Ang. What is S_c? 5932.0 Ang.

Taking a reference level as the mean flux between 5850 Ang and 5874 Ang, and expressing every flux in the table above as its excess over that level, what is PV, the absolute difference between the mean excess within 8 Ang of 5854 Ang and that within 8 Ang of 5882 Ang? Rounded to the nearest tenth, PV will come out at 1.5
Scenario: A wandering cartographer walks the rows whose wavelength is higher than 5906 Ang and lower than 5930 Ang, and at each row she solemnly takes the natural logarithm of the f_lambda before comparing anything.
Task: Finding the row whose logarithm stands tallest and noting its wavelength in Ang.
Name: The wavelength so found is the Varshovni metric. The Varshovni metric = 5916.0 Ang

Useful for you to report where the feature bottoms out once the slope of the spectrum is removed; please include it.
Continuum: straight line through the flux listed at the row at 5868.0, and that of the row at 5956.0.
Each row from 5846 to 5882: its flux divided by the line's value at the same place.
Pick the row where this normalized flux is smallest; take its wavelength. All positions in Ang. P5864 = 5872.0 Ang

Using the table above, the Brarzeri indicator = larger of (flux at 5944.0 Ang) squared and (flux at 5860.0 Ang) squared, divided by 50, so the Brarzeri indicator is 178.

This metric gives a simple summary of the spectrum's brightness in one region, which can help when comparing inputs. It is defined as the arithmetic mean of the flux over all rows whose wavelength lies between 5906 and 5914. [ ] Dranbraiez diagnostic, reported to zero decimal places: 94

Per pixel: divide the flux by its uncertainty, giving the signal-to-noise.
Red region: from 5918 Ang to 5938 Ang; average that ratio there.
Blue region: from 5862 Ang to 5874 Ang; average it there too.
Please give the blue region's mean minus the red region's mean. -1.7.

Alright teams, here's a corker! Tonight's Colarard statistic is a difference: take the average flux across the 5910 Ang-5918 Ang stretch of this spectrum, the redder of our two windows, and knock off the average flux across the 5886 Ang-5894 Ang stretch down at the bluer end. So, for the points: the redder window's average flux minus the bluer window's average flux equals 12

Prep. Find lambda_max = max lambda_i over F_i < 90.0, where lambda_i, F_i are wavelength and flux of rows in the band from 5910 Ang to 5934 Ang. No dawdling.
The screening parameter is 5920.0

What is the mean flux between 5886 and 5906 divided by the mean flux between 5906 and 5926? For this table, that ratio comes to 0.964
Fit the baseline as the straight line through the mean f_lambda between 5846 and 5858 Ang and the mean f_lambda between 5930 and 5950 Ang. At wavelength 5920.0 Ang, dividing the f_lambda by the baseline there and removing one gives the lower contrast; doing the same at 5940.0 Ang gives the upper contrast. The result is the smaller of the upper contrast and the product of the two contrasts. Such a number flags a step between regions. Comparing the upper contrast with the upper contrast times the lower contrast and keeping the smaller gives -0.069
